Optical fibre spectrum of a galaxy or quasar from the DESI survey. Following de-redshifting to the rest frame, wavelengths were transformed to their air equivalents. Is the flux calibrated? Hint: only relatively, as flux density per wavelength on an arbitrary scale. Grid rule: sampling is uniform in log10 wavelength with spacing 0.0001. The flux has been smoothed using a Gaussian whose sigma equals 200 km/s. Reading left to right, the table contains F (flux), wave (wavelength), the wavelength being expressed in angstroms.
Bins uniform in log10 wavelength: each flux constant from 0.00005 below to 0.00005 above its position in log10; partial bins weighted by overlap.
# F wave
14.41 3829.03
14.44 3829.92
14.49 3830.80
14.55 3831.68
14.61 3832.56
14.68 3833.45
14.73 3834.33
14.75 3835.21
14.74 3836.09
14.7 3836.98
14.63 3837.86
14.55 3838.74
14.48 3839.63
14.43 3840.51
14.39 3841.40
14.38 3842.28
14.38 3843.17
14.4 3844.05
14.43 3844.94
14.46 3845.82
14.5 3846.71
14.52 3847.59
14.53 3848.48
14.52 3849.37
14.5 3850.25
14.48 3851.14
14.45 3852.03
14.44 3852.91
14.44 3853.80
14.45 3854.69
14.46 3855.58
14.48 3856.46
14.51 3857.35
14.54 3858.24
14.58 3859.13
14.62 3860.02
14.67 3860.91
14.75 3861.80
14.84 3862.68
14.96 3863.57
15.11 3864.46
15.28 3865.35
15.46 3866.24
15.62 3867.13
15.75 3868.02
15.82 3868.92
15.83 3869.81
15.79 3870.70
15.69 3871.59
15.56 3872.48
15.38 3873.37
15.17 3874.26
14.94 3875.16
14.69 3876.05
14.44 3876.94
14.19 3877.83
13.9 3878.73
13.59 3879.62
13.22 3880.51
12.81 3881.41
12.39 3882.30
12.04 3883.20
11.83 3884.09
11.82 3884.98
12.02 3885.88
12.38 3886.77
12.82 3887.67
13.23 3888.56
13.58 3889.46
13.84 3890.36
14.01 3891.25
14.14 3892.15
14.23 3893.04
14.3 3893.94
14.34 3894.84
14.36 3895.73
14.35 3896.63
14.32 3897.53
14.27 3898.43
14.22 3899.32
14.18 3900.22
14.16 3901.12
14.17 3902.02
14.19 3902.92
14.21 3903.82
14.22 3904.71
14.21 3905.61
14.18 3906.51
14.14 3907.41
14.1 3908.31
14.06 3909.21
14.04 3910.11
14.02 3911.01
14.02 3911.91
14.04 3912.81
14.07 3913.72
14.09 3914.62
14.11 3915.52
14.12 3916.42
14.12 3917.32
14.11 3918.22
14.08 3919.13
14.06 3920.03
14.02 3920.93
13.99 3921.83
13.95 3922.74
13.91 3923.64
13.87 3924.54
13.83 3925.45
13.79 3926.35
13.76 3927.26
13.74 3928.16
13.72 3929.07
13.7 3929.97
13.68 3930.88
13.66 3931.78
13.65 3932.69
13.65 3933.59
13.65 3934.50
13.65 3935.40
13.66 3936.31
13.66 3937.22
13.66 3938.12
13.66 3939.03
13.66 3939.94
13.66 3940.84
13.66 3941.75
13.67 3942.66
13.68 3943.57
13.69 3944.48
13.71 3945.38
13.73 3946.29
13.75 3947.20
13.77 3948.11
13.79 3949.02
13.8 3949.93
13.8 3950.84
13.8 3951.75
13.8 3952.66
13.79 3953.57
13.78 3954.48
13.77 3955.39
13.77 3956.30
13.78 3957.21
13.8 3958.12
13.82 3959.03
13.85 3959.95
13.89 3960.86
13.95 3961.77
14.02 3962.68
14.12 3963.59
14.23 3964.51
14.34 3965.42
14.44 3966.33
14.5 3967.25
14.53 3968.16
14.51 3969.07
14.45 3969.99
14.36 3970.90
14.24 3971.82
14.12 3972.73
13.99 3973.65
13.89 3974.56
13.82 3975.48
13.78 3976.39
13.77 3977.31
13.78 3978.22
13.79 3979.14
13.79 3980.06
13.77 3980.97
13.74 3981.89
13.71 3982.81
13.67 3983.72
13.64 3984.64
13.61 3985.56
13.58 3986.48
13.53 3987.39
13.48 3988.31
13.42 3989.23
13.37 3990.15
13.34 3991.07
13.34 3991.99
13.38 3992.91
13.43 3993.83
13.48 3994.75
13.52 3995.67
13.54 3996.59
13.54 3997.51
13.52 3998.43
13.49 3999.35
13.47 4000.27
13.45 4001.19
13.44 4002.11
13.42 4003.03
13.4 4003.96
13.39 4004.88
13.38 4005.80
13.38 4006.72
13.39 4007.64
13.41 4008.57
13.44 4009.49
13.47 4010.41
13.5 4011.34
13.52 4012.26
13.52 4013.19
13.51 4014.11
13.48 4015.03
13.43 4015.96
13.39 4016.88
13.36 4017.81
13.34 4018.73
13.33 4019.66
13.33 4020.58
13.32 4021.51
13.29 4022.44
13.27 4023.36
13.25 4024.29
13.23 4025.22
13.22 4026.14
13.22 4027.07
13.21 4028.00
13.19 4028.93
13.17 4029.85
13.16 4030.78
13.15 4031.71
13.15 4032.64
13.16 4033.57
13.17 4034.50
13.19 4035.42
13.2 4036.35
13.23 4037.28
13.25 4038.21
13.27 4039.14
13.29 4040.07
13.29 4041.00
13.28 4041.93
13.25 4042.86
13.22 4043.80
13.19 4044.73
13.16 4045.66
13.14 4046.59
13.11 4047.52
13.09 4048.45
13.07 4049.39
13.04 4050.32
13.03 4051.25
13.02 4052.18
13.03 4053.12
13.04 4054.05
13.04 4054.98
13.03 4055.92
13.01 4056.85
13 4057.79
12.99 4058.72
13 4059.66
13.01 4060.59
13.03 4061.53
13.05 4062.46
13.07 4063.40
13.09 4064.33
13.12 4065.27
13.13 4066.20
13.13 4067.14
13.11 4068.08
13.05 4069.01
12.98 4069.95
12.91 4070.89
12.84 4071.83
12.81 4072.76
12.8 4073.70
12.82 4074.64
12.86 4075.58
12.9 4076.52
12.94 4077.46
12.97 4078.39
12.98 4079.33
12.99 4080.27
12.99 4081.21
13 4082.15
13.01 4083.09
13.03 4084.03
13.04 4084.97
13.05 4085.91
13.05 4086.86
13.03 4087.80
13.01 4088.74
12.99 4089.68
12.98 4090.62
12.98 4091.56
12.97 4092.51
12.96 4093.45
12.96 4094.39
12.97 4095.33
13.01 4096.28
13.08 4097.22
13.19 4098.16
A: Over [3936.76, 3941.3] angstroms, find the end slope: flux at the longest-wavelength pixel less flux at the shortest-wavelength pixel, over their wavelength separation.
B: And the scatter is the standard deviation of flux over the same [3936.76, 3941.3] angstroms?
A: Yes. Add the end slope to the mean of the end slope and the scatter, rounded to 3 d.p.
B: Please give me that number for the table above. 0.000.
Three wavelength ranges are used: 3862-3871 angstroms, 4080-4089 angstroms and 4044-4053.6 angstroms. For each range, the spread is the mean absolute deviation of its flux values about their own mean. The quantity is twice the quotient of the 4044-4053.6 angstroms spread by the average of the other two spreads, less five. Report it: -4.4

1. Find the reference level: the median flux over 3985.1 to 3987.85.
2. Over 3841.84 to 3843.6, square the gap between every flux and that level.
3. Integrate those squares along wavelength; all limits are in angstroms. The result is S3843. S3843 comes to 1.1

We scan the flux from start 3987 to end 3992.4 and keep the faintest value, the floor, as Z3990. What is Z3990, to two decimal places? 13.34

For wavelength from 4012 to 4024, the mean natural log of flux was 2.59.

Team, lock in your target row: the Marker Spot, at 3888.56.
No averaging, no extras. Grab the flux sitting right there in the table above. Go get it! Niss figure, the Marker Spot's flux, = 13.23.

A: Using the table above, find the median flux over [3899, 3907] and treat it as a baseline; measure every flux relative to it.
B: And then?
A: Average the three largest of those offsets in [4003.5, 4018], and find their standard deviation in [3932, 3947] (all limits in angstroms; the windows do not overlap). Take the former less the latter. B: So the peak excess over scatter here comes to -0.70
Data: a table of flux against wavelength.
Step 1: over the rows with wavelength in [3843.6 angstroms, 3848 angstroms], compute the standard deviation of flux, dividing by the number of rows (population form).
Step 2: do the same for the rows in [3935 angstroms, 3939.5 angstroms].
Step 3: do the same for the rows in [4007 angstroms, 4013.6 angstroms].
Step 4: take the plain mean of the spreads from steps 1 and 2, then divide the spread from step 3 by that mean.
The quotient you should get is 2.03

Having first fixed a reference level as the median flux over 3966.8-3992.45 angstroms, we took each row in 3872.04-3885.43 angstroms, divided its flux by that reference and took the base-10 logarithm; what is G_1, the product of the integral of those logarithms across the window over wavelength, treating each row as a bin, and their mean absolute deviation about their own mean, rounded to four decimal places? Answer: -0.0016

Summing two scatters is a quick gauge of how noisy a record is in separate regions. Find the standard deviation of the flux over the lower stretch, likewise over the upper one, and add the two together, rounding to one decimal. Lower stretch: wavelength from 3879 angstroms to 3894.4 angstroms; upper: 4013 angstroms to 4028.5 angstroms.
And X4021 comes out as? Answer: 1.0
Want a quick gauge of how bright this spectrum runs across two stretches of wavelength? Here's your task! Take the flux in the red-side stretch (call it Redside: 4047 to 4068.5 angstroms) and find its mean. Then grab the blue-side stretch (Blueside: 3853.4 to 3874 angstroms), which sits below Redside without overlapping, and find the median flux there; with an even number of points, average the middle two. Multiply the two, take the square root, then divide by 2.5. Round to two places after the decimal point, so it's 5.59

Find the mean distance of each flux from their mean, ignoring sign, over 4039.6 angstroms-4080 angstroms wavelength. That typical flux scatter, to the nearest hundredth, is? 0.09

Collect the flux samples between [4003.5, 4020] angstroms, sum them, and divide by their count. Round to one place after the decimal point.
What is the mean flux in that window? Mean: 13.4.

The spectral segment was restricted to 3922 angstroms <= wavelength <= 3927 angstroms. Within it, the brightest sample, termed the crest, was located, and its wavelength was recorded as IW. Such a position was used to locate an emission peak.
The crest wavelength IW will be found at 3922.74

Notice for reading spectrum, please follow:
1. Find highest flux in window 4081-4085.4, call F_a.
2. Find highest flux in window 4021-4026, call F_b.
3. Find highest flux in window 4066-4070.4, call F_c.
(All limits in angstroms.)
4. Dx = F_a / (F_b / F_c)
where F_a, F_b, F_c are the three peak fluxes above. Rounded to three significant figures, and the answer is 12.9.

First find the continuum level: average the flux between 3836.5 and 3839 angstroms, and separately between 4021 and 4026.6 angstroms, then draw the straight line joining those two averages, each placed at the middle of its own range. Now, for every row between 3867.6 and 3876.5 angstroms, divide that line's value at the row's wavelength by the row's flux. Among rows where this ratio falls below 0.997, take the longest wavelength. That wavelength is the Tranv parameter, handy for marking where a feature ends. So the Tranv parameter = 3876.05 angstroms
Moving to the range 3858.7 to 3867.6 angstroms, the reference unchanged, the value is 3867.13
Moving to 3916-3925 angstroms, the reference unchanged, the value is 3919.13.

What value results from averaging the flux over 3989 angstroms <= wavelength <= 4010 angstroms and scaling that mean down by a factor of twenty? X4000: 0.67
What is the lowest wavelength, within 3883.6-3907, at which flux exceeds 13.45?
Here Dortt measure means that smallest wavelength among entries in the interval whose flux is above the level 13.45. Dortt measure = 3889.46 angstroms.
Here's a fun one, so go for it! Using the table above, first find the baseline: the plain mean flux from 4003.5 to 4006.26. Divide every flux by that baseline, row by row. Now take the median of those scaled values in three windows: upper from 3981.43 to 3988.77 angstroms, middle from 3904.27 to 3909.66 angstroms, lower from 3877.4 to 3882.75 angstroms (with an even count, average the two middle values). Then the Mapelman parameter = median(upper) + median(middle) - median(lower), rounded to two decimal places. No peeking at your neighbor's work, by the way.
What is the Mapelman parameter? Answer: 1.07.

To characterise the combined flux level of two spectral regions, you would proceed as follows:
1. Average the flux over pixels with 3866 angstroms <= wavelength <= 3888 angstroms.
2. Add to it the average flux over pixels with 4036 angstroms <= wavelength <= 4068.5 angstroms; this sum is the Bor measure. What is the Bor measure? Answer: 27.2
